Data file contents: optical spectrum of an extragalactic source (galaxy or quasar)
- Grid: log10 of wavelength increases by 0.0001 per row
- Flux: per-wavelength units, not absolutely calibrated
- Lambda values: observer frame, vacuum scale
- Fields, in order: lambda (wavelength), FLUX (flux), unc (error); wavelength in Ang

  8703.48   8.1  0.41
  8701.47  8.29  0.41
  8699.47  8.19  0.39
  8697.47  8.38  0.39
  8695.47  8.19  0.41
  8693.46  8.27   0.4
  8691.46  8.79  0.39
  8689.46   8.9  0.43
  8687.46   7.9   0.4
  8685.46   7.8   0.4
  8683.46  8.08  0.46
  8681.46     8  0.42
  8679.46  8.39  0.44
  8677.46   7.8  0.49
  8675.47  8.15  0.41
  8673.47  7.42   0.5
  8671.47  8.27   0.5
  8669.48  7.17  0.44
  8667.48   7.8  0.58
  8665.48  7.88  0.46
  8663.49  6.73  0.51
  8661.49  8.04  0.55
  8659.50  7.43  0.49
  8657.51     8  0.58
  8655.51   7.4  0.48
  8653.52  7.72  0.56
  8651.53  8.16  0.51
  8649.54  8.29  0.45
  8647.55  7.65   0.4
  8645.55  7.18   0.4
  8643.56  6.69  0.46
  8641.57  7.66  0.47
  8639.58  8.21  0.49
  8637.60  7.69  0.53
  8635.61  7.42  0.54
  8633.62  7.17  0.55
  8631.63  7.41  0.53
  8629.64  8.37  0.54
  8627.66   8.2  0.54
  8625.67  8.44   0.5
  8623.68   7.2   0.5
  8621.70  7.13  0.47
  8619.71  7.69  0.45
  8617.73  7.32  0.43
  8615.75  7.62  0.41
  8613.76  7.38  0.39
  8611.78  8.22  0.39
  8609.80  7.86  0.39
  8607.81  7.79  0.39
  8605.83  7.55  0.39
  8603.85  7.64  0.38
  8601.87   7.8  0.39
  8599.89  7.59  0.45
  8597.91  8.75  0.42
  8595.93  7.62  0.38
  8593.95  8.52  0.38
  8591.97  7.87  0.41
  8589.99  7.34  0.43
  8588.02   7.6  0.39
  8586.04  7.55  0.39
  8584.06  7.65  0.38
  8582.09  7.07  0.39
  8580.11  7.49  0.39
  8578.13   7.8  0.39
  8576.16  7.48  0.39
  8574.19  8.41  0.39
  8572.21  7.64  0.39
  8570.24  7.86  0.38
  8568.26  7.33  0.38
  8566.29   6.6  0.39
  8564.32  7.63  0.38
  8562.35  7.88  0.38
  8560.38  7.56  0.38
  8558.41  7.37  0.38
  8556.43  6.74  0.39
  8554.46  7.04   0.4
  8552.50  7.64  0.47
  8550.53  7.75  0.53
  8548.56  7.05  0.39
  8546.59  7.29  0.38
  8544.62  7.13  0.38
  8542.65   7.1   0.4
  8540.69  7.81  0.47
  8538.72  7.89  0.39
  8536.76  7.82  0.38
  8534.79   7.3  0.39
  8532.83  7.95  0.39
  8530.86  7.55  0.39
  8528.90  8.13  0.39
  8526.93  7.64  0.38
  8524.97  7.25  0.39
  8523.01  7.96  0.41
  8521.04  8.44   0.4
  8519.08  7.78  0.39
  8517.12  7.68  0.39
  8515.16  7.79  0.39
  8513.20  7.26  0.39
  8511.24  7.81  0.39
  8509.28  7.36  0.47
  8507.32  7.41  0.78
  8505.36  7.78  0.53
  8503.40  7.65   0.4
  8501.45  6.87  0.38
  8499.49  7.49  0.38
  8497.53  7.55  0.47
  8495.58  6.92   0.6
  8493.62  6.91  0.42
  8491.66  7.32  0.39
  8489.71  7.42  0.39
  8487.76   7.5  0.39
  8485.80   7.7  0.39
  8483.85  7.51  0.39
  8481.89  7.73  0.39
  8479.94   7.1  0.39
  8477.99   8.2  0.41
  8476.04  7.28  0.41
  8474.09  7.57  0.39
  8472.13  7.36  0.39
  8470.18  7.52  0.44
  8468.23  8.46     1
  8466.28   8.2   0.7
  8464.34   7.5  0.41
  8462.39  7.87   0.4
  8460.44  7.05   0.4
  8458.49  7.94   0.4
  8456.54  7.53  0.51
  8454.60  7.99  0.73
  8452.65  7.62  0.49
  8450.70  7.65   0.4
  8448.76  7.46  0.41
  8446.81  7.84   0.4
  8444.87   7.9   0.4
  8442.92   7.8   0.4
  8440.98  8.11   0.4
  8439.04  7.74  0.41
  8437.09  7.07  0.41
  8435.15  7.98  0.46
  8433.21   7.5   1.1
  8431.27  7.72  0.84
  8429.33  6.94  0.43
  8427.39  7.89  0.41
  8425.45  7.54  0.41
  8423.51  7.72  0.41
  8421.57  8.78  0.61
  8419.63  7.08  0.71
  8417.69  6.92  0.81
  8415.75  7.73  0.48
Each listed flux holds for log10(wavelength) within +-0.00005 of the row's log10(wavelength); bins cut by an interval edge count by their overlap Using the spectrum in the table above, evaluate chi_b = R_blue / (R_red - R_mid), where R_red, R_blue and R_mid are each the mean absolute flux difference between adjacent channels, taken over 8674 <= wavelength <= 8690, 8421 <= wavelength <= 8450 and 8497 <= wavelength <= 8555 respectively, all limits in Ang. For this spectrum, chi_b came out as 62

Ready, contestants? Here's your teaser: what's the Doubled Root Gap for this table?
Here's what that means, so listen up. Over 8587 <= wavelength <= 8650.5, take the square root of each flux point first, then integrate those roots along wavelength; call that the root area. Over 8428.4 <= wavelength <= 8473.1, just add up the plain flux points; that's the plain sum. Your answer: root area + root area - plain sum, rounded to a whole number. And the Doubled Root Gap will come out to 176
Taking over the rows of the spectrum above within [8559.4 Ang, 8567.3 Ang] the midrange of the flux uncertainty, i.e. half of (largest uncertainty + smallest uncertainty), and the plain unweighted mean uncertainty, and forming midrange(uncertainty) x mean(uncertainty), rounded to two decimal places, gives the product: 0.15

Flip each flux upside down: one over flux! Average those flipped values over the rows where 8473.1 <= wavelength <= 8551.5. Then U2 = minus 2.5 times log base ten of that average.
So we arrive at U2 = 2.19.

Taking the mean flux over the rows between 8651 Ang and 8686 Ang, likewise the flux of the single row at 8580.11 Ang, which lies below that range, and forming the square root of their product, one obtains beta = 7.64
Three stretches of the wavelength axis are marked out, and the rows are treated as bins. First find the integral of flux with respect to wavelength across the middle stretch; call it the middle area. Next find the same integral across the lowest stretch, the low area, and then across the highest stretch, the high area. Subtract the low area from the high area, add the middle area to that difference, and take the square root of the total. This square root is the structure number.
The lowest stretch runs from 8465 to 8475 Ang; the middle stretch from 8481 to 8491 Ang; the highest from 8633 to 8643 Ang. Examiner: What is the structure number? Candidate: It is 8.58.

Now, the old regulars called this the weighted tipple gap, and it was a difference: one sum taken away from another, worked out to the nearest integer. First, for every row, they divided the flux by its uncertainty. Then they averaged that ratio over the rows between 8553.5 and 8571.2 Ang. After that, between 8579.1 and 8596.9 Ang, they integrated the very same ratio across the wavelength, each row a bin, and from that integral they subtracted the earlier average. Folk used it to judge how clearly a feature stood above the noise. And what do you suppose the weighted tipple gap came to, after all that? 327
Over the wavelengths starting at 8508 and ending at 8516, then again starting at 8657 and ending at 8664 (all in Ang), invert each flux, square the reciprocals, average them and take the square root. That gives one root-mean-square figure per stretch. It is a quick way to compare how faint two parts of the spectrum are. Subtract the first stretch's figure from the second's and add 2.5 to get 2.50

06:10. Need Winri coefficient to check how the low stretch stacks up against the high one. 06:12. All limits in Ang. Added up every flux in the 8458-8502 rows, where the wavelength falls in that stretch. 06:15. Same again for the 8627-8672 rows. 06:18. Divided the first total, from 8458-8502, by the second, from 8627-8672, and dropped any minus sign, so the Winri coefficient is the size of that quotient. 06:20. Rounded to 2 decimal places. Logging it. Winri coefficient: 0.98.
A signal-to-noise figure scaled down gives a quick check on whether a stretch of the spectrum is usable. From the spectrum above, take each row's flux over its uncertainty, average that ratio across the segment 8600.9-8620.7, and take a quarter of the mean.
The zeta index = 4.8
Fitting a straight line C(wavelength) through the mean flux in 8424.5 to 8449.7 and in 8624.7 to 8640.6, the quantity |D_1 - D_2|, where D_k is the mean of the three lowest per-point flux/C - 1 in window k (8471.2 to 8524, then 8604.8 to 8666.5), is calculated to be 0.024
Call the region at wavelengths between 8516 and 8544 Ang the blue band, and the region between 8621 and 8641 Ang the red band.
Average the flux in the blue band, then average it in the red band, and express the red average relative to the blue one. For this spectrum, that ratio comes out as 1.00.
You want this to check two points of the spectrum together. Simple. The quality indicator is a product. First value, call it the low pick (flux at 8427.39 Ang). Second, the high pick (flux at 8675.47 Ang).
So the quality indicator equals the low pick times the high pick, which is 64.3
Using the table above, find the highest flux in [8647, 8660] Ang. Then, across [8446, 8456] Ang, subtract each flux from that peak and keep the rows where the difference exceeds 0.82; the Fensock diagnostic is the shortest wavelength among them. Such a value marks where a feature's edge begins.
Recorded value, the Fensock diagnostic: 8448.76 Ang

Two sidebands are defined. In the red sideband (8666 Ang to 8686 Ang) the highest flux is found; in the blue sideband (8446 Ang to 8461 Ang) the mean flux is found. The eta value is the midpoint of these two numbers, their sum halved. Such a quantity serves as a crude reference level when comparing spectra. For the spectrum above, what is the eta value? 8.0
